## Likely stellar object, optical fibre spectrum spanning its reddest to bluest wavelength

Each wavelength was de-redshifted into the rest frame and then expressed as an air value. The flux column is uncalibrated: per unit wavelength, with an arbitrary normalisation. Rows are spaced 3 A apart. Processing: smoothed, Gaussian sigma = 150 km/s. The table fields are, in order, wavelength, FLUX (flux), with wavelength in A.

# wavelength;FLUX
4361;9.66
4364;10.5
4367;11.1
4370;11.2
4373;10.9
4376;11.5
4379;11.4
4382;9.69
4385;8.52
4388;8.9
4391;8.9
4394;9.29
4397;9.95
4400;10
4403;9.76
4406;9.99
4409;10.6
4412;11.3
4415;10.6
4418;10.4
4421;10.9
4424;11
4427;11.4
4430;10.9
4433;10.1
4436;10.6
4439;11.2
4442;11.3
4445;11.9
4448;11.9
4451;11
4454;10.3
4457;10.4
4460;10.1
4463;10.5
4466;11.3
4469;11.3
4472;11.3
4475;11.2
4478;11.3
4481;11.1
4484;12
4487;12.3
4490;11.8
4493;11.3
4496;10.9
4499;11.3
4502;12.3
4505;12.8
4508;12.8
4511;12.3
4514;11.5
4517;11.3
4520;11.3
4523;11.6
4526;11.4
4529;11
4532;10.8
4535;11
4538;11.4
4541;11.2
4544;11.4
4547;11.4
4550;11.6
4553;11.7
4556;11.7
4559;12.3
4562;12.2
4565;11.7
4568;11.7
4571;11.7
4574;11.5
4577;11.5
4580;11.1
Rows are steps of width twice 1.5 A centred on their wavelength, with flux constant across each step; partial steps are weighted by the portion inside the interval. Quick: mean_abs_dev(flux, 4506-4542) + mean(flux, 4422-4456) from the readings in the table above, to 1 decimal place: 11.4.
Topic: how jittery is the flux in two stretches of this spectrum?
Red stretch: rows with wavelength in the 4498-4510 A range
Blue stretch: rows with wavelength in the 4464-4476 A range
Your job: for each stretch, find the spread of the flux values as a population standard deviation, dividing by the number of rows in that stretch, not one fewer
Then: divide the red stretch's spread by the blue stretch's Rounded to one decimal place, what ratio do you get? 14.1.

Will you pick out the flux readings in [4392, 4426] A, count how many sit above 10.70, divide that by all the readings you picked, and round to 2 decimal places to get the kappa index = 0.27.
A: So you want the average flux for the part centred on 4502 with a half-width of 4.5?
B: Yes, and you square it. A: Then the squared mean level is 147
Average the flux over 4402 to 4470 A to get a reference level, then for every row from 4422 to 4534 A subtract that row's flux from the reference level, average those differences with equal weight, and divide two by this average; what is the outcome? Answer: -4.0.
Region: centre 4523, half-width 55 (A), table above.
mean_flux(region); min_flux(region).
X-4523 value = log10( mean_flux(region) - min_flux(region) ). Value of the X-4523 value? -0.10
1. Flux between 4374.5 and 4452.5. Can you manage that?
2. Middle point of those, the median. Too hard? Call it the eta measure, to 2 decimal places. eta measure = 10.60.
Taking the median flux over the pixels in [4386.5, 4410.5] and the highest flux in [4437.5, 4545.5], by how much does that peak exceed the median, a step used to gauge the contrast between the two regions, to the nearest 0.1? 2.9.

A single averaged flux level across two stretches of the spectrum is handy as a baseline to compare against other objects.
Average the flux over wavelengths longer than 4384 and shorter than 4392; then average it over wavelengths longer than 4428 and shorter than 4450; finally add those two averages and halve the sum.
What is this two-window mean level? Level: 10.0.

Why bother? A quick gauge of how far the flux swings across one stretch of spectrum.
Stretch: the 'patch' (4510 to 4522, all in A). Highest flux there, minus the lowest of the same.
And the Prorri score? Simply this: 1.0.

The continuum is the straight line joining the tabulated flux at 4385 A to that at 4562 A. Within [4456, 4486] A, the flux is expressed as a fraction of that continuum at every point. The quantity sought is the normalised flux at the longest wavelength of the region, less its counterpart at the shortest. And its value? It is 0.10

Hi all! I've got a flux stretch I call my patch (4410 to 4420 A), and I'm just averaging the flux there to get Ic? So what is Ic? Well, 10.8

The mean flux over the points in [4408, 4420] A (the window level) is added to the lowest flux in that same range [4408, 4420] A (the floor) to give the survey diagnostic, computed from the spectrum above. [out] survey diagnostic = 21.1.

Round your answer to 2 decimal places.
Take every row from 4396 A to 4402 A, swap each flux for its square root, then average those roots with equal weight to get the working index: 3.16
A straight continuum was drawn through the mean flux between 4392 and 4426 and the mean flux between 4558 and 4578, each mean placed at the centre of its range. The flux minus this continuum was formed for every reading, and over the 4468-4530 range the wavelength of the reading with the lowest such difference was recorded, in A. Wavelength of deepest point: 4529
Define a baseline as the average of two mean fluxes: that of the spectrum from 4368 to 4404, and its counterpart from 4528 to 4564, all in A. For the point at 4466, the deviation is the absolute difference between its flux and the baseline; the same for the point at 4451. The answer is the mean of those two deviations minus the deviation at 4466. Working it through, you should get -0.15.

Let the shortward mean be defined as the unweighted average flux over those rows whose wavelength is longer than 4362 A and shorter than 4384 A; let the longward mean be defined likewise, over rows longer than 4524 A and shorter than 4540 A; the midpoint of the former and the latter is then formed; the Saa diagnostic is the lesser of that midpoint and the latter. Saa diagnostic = 11.0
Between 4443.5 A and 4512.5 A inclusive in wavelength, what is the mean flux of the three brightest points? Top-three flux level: 12.6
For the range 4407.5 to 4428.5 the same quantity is 11.2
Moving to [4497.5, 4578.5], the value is 12.6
